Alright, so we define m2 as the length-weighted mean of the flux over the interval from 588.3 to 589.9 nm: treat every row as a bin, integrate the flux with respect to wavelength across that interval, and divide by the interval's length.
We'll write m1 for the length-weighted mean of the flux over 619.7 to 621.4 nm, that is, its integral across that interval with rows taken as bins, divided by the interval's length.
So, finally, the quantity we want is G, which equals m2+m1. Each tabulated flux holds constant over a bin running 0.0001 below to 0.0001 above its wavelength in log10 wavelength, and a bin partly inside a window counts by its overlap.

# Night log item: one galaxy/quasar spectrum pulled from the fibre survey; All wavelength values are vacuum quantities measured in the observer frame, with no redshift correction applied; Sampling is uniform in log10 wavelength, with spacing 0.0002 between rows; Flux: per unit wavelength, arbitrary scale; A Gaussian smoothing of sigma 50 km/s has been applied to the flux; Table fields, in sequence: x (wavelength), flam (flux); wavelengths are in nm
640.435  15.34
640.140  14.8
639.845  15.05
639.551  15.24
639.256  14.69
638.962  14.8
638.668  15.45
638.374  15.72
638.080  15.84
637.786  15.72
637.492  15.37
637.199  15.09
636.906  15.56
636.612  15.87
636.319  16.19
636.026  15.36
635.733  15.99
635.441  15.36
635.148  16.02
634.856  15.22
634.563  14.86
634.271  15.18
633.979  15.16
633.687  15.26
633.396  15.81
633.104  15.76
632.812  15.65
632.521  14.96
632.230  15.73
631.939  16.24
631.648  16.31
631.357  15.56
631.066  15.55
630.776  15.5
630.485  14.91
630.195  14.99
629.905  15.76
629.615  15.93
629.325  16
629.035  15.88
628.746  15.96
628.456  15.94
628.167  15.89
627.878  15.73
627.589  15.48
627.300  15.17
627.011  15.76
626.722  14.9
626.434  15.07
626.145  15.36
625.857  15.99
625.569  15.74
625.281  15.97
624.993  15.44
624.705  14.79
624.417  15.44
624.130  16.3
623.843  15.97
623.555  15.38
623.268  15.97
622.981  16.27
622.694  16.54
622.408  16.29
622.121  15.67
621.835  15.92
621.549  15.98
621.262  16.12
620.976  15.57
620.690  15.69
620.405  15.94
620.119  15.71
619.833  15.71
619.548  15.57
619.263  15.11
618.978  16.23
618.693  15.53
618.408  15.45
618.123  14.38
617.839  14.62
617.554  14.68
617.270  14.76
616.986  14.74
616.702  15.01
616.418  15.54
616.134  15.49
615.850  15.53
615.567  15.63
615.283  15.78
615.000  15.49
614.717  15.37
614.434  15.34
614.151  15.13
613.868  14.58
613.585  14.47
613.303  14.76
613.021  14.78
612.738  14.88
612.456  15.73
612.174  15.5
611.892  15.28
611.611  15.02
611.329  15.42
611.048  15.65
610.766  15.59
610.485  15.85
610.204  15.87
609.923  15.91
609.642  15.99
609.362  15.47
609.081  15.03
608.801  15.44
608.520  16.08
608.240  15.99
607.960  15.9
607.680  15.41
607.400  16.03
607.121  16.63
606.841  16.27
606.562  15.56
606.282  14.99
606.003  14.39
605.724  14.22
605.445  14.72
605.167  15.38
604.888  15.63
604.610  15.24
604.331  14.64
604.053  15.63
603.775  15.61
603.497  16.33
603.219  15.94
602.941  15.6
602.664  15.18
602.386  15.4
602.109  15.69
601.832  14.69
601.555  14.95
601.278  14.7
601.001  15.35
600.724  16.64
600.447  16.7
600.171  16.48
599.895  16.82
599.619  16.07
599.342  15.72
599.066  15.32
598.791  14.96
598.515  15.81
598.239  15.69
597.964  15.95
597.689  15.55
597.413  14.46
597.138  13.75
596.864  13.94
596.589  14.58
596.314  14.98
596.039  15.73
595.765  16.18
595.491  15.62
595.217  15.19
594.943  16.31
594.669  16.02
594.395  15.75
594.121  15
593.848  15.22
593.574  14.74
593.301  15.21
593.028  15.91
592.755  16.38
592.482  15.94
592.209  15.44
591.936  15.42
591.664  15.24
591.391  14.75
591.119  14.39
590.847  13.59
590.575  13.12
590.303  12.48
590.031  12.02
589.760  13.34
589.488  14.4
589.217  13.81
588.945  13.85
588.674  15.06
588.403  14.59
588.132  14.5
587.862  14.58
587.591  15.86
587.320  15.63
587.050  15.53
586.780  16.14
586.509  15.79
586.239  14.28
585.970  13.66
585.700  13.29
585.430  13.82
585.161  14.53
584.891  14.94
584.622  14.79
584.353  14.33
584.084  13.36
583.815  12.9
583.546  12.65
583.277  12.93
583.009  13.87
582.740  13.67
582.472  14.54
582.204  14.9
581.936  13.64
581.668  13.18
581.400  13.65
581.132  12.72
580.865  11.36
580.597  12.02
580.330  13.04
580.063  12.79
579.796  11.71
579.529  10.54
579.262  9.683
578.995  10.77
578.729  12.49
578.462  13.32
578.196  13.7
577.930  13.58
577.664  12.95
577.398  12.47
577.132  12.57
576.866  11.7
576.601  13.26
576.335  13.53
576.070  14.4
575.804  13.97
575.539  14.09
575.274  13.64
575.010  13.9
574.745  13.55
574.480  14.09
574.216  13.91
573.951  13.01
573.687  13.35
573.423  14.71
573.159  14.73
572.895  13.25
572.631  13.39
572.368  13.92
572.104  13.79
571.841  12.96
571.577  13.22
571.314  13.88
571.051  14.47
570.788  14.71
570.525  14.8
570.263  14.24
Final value 29.9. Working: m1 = 15.79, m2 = 14.2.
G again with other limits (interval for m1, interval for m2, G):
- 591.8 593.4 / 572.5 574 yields 29.5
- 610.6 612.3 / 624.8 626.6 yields 31.0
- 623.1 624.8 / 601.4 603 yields 30.9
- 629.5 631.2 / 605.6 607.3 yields 30.8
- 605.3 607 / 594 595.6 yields 30.7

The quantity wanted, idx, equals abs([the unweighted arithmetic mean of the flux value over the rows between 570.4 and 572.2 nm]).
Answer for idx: 14.0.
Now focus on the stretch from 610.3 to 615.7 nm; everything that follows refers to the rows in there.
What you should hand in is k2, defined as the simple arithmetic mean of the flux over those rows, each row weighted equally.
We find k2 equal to 15.3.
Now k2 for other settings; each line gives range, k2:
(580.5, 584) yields 13.2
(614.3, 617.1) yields 15.4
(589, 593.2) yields 14.4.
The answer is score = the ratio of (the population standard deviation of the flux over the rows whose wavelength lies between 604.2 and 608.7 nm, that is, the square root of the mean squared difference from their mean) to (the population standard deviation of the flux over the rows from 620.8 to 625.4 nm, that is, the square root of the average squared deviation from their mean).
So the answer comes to 1.58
